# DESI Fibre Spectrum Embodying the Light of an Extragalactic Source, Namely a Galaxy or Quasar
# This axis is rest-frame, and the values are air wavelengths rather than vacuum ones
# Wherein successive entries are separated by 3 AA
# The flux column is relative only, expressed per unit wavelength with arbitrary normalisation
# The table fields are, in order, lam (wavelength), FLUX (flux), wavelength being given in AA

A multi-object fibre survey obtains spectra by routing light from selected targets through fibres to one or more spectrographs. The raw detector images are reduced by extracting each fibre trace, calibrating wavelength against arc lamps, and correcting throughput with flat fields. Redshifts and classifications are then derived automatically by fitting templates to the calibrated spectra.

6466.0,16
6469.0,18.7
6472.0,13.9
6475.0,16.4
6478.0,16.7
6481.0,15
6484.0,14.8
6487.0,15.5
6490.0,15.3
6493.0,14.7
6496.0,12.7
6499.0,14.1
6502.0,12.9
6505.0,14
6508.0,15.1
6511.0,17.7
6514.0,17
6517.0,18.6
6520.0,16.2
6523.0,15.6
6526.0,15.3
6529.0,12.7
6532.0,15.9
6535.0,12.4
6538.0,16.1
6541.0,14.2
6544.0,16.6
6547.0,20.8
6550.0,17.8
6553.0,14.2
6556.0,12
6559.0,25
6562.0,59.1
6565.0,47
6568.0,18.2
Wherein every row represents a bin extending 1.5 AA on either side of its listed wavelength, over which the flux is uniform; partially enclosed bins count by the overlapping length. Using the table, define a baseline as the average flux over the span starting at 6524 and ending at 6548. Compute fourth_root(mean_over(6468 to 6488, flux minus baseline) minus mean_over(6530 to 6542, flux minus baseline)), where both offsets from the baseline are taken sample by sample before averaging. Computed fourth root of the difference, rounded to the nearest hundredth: 1.05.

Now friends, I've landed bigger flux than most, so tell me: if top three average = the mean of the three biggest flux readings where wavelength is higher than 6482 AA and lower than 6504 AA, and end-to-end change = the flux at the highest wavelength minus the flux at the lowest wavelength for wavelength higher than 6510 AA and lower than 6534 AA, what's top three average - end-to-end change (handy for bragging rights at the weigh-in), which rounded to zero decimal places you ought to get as 17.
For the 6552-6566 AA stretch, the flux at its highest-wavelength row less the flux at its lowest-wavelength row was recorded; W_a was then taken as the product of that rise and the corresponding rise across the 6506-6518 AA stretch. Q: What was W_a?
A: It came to 115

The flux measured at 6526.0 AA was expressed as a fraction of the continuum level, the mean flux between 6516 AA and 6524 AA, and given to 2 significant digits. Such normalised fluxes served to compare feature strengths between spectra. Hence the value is 0.91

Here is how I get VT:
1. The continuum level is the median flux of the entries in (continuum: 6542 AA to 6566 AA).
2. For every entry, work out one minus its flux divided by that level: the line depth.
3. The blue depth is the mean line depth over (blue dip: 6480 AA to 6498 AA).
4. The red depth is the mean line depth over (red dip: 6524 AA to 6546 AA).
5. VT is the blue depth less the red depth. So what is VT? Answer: 0.0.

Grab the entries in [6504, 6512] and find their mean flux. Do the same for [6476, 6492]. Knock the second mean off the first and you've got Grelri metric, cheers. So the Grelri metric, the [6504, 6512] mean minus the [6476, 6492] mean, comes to 0.1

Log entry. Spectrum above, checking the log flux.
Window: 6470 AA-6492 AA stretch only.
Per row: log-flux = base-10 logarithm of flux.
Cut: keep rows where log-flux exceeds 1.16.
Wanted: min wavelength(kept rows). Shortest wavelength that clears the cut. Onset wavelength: 6475.0 AA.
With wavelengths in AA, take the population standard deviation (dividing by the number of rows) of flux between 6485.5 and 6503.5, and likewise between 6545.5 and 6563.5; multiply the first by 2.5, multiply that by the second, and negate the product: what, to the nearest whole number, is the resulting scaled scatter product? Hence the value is -43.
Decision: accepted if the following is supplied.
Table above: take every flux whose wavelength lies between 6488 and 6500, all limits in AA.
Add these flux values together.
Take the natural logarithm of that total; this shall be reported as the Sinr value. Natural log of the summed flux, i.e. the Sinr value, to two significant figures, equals 4.0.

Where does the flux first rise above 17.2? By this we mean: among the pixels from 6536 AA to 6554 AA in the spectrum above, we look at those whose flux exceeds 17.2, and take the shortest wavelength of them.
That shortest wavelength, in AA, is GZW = 6547.0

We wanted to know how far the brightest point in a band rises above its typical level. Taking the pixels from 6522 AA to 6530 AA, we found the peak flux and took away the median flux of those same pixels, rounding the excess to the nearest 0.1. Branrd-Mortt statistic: 0.3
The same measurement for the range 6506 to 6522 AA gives 1.6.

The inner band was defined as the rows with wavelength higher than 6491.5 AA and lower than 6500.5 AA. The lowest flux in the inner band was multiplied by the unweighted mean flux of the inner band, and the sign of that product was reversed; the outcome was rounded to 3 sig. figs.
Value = -176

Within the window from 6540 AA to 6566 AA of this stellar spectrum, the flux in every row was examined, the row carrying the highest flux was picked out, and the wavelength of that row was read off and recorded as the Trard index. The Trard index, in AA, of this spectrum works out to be 6562.0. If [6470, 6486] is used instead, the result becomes 6478.0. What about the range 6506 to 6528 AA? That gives 6517.0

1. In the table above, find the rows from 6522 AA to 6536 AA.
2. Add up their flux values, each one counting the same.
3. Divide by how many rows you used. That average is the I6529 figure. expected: 14.4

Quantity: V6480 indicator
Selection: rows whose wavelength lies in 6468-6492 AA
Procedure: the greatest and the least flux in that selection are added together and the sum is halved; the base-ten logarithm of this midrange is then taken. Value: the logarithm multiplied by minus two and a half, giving -3.03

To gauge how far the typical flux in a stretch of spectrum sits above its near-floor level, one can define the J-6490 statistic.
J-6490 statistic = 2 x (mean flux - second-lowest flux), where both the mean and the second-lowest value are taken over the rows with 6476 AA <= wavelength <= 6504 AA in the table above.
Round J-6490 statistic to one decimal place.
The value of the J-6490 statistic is 3.5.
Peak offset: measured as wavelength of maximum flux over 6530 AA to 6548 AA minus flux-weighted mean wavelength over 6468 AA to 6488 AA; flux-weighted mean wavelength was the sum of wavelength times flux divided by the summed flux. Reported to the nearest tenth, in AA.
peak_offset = 69.2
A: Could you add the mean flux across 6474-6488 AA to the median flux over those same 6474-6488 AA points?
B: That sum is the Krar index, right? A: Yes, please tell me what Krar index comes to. 31.2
